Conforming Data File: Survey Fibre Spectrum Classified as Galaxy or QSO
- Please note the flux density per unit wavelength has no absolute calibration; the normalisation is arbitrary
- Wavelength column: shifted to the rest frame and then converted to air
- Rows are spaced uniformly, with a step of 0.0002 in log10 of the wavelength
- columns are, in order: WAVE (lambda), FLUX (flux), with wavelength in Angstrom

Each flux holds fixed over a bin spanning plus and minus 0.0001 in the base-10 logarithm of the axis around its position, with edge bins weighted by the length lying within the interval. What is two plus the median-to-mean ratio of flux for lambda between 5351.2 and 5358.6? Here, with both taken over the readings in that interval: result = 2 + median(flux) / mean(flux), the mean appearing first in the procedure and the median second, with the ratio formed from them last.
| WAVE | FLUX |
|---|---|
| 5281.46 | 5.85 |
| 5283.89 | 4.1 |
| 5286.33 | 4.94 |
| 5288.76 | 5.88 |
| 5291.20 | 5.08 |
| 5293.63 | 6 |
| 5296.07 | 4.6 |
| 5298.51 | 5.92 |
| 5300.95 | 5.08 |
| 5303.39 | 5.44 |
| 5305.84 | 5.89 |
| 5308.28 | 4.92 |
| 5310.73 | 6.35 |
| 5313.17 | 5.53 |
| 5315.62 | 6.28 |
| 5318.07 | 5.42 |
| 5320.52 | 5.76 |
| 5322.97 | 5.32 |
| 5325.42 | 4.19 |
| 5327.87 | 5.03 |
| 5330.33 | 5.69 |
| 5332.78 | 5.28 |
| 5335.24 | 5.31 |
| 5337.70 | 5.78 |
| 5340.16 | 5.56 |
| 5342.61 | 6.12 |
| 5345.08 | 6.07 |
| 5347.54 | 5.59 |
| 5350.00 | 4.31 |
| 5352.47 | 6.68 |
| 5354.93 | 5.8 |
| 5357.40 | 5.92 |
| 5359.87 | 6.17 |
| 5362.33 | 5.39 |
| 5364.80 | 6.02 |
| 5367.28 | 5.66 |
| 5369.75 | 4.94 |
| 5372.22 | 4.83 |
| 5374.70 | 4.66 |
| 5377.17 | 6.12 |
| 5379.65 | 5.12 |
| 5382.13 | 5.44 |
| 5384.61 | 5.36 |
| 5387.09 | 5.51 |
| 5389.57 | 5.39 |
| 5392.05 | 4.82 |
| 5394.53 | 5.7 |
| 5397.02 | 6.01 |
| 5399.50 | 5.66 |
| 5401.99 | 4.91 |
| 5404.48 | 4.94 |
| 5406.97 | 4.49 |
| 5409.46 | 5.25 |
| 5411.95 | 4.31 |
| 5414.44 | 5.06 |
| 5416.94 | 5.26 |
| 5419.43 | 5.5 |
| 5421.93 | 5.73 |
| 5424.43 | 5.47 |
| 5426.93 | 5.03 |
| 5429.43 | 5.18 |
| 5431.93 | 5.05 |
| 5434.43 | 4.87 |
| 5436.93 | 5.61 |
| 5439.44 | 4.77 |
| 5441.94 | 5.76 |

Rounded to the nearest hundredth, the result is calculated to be 2.97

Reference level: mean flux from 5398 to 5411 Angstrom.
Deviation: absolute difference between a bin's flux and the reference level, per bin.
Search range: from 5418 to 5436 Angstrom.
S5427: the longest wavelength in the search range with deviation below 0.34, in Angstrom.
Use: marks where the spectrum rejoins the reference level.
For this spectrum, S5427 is 5434.43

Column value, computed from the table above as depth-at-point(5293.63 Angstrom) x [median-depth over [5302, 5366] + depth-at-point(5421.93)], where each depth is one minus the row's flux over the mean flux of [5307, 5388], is 0.0052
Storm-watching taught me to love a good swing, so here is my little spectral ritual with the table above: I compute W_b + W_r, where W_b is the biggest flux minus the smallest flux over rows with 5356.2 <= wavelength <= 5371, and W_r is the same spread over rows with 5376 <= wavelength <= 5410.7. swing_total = 2.9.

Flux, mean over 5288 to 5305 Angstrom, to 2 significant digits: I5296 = 5.4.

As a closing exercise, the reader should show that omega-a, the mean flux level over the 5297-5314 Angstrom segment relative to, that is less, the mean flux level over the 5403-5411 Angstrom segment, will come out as 0.70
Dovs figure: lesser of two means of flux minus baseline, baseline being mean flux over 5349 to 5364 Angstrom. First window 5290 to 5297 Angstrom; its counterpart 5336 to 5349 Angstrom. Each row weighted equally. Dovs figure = -0.49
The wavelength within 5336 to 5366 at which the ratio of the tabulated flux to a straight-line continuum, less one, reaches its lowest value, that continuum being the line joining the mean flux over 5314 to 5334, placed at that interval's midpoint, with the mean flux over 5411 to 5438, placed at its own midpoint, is 5350.00 Angstrom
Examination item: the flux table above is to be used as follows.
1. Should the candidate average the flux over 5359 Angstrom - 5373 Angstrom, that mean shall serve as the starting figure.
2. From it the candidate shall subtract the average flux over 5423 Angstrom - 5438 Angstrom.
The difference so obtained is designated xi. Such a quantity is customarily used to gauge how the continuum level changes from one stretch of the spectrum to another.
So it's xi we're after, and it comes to 0.30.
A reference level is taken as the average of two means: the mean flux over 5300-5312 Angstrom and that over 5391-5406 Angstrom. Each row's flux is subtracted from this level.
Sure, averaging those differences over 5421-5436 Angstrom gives 0.22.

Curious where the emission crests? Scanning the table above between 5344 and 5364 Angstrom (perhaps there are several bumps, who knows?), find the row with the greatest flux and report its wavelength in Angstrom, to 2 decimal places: 5352.47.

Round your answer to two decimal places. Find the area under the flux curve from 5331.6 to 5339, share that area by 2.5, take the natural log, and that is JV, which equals 2.78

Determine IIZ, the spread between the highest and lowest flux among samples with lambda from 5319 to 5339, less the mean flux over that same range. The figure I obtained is -3.7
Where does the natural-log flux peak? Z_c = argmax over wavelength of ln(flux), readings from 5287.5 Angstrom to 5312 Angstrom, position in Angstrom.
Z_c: 5310.73 Angstrom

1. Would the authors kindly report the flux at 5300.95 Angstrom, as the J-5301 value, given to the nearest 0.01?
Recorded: 5.08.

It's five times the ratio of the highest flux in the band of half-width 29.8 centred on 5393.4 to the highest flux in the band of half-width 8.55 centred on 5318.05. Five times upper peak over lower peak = 4.82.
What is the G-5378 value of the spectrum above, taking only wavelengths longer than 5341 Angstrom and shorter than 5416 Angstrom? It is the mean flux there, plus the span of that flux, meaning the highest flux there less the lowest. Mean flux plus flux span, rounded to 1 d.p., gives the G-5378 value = 7.8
